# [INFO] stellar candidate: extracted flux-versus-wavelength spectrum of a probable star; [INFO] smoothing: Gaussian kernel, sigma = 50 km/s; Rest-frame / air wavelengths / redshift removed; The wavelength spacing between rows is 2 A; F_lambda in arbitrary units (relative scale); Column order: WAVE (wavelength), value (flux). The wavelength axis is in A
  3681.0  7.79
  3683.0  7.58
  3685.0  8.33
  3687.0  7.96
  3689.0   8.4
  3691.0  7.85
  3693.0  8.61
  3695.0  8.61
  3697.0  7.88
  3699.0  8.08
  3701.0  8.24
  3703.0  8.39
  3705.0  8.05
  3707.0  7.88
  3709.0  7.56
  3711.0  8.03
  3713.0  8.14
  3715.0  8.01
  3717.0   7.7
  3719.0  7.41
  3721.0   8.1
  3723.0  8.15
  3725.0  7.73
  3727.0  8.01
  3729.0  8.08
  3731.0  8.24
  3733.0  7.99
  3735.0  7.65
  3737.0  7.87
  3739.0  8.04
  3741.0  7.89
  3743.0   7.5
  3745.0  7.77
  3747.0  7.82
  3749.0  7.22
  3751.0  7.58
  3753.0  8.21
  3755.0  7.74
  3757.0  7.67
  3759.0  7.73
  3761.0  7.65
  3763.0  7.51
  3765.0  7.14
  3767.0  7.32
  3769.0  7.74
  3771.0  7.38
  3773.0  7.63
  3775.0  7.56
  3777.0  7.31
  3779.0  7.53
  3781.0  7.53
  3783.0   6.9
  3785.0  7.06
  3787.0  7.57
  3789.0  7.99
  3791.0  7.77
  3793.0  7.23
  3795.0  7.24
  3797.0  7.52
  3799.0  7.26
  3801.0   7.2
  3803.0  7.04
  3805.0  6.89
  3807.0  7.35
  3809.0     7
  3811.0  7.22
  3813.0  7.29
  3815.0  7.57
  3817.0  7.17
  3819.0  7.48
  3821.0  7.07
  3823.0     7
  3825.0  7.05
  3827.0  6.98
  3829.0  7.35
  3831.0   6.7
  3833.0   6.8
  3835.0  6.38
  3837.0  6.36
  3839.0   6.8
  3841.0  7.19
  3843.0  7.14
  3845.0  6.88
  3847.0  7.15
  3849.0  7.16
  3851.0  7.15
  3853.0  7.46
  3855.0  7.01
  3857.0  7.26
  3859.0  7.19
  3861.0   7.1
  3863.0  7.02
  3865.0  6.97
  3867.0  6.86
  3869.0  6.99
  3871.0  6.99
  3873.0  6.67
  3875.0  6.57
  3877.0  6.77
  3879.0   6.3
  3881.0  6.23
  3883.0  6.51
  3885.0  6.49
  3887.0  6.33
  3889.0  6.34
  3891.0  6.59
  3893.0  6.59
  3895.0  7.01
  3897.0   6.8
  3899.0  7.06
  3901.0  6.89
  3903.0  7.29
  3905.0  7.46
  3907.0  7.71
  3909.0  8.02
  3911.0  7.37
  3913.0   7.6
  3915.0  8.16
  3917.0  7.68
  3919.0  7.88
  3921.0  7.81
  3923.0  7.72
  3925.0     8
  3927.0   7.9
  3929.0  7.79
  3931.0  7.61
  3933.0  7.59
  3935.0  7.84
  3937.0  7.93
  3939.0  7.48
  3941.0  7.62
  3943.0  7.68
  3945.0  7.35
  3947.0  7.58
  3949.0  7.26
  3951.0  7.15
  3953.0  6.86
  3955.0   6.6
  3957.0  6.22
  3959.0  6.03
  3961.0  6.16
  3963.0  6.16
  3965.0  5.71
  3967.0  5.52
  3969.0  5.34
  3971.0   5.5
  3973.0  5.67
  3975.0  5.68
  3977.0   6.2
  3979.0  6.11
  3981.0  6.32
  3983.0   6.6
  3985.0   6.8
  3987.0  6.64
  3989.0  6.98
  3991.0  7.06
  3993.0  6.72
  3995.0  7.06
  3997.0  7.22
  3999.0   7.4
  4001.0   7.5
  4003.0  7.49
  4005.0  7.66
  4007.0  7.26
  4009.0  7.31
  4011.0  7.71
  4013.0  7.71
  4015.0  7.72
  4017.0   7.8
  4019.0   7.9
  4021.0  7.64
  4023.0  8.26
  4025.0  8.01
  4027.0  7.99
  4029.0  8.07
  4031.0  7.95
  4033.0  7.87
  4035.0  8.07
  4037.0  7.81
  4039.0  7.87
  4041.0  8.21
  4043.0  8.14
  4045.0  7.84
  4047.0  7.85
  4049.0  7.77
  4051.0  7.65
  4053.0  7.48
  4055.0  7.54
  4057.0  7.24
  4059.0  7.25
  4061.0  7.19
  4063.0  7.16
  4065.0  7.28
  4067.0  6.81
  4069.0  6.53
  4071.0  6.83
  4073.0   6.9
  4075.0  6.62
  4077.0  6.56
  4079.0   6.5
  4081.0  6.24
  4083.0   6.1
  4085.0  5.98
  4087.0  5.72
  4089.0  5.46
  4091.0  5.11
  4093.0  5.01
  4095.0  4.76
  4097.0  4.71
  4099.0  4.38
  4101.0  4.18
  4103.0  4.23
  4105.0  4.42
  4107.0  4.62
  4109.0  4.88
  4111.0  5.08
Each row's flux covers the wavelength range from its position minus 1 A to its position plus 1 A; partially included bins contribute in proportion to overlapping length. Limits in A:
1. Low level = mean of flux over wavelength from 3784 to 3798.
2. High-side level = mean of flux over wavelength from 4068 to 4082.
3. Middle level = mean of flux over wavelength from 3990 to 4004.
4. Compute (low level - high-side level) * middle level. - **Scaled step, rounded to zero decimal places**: 6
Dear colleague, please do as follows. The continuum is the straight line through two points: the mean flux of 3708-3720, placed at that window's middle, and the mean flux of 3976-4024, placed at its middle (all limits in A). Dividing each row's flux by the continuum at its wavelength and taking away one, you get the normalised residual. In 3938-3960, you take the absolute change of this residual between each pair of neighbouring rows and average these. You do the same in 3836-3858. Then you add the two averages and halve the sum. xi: 0.032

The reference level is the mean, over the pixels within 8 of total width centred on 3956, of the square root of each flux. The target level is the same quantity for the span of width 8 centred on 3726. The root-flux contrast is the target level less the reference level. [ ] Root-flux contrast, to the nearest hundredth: 0.29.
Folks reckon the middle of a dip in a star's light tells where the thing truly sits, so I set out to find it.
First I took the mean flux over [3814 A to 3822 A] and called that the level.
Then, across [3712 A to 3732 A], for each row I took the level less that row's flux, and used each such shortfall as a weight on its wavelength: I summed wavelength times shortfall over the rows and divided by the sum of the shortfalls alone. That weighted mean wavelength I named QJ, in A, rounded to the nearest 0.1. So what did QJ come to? 3722.6 A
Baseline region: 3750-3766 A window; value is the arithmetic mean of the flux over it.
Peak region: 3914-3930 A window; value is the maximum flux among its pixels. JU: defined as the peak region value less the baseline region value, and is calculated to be 0.51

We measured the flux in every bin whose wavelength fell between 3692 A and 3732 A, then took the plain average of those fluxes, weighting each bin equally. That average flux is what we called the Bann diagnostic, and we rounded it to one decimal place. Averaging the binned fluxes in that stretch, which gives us 8.0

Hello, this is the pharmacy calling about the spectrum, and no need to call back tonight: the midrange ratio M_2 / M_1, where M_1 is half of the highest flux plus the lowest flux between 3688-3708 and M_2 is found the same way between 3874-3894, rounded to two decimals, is 0.79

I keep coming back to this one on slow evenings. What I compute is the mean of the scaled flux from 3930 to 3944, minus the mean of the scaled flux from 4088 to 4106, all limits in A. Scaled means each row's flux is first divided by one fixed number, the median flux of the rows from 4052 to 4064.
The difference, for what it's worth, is 0.4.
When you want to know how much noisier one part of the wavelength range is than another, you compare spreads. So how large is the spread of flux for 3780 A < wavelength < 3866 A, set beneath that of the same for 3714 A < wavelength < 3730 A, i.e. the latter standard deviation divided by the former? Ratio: 0.8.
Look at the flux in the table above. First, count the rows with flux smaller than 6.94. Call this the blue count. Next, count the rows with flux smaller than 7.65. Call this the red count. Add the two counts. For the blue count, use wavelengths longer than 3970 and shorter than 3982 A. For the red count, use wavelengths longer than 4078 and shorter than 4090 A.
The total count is 12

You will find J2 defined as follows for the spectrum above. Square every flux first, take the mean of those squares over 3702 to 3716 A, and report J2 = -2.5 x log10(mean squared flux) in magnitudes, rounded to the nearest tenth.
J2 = -4.5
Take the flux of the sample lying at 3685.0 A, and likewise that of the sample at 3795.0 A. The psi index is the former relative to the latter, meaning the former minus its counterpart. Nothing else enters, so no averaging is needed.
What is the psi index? 1.1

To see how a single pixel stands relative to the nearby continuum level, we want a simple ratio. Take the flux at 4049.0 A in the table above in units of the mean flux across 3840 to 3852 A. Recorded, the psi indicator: 1.09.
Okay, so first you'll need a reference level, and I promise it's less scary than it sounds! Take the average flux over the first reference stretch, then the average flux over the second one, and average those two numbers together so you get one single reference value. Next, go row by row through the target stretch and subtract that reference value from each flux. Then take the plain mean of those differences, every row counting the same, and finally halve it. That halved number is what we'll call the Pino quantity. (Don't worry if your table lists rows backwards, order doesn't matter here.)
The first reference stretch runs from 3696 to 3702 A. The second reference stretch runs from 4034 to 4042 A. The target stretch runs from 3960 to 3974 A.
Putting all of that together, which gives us -1.2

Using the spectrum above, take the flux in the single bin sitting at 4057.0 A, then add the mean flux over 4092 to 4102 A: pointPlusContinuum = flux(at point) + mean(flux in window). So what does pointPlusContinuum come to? 11.8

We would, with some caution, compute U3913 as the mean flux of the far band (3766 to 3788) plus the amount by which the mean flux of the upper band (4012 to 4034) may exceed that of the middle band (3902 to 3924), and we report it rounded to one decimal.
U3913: 7.6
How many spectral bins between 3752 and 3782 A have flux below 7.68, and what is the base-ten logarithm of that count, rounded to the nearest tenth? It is 1.0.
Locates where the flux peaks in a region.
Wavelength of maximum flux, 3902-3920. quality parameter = 3915.0 A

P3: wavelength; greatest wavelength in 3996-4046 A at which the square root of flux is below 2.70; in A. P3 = 4007.0 A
